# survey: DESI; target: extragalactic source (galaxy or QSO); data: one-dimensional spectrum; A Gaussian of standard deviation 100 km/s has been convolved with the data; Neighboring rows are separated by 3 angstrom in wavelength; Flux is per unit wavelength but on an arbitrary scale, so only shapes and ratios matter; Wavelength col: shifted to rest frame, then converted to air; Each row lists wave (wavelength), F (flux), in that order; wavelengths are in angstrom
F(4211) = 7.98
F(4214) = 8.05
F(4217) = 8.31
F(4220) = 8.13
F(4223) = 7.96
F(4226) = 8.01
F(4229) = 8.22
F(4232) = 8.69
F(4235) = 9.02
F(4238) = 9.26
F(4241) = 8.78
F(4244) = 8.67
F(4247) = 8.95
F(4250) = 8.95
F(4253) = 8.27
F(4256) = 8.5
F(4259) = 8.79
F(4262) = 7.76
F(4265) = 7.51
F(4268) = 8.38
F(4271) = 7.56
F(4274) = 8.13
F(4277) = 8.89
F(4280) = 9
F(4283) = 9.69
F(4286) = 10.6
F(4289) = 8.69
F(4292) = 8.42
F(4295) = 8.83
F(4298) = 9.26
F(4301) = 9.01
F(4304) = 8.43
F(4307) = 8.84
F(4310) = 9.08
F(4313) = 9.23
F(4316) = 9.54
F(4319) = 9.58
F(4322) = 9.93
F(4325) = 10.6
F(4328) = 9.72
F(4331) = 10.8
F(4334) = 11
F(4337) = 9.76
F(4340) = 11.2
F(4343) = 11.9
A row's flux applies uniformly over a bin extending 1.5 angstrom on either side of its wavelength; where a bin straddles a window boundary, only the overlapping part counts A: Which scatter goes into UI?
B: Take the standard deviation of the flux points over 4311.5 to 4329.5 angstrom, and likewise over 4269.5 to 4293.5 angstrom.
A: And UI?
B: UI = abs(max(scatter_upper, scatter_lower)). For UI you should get 0.9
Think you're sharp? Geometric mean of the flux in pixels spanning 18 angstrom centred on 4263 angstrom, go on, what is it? 8.1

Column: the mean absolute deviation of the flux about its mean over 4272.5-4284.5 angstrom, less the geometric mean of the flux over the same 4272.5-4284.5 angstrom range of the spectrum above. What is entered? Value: -8.49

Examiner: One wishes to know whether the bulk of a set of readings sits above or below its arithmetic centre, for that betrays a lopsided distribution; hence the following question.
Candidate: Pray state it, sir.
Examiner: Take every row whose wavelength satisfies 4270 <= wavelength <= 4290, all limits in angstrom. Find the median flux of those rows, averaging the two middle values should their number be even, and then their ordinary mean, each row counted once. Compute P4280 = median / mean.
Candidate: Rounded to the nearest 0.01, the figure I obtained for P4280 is 0.99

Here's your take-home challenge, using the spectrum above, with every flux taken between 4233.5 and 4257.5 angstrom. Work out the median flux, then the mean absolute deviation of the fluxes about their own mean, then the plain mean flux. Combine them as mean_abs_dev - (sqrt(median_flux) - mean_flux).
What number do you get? 6.07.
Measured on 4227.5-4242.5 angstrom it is 6.11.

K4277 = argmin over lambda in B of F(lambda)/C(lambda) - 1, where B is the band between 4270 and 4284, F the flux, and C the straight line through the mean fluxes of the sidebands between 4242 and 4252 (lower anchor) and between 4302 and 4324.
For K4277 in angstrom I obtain 4271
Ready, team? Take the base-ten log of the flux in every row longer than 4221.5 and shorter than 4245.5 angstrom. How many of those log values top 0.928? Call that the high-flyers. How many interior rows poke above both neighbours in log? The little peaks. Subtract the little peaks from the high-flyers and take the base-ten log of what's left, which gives 0.60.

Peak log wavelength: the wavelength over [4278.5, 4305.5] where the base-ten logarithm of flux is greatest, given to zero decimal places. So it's 4286 angstrom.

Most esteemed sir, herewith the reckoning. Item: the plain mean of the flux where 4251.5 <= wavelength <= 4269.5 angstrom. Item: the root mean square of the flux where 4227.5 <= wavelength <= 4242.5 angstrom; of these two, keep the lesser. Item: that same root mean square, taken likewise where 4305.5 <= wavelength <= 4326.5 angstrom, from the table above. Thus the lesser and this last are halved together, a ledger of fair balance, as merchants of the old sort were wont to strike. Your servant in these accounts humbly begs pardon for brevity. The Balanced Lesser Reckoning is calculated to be 8.9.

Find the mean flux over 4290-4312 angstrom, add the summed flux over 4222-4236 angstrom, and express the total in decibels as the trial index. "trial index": 17.1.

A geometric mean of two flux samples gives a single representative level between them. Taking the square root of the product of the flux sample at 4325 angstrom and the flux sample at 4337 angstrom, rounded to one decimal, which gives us 10.2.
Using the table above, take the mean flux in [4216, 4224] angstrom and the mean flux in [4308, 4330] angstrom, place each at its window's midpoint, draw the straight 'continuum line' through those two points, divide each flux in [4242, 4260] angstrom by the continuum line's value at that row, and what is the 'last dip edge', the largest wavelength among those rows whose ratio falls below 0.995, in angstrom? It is 4256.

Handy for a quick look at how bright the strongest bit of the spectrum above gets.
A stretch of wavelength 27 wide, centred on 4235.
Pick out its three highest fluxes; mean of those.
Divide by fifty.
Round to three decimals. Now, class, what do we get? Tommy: 0.182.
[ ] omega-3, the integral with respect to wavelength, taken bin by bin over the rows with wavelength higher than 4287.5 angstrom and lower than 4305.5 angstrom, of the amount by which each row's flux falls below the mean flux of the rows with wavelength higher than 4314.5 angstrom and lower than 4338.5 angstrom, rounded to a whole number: 24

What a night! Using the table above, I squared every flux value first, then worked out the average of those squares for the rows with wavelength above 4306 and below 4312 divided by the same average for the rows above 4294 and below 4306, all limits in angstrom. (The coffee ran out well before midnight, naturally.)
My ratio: 1.02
